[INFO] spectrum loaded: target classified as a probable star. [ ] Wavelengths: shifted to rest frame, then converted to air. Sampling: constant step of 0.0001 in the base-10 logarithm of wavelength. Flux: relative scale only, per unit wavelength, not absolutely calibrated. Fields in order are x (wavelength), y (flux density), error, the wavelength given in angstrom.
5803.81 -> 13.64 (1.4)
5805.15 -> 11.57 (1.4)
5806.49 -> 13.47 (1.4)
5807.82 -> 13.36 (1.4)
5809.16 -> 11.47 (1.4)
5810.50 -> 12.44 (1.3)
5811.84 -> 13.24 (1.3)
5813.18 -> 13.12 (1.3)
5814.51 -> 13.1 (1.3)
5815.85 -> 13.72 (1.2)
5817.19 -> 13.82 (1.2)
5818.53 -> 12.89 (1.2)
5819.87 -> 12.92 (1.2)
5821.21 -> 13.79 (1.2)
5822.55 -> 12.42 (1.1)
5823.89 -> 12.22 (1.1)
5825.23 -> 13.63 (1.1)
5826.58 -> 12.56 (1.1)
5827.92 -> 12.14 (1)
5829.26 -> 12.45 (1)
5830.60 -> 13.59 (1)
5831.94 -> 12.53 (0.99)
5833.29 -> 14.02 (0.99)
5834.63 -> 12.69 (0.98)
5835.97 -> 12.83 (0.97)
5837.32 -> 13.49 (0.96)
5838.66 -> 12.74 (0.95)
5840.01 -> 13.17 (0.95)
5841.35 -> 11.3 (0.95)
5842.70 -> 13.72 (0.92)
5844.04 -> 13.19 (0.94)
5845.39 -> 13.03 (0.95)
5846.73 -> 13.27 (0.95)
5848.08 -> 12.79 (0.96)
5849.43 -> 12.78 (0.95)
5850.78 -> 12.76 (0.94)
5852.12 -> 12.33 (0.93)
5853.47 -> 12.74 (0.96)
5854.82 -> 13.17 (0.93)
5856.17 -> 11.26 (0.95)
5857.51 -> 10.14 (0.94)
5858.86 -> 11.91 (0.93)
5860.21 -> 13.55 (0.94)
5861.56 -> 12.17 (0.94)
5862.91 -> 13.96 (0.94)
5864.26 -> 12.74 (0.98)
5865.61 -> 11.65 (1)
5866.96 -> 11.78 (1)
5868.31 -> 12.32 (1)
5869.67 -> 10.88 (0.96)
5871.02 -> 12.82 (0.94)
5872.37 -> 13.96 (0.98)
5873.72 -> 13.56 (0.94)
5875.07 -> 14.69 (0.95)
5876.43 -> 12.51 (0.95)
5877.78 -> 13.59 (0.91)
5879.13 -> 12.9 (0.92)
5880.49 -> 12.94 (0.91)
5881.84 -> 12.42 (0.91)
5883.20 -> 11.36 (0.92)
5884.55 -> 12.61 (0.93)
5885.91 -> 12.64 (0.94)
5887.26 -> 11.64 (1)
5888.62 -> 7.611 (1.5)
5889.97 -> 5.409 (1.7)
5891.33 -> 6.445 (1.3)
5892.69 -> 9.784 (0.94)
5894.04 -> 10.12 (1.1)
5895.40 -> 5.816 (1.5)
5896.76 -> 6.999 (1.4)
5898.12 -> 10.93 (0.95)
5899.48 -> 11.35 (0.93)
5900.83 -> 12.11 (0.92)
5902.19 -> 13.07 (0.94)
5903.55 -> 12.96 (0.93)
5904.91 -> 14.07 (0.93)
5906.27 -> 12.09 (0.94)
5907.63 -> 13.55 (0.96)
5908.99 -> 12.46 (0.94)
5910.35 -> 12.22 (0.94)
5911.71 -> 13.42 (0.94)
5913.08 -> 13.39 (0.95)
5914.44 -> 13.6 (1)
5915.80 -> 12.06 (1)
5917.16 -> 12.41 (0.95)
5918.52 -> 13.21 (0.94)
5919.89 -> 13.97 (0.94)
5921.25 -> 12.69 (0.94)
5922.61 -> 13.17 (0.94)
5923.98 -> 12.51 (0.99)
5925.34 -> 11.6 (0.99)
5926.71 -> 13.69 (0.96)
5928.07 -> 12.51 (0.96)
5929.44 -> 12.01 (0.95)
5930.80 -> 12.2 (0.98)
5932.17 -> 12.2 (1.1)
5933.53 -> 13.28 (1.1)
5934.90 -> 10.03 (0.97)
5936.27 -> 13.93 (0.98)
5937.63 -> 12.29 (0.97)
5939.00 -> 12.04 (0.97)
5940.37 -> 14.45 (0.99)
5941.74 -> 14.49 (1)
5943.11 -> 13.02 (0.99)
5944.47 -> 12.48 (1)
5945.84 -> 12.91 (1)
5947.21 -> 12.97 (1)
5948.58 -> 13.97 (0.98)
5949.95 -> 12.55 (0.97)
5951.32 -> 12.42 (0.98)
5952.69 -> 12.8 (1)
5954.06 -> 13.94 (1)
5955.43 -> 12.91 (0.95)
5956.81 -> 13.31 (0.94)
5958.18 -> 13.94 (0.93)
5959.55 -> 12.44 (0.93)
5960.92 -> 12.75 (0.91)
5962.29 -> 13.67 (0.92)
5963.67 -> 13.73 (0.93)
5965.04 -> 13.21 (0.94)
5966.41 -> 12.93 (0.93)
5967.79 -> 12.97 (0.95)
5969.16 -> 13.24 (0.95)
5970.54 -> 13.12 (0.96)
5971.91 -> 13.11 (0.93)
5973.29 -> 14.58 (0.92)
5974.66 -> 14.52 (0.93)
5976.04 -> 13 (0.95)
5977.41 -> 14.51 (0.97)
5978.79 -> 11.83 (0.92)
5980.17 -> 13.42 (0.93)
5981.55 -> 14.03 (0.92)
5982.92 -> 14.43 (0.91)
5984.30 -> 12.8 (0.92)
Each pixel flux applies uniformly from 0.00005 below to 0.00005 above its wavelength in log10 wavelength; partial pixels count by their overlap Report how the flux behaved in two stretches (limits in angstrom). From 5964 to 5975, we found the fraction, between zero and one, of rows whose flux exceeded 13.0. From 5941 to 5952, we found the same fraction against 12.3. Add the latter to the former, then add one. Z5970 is 2.75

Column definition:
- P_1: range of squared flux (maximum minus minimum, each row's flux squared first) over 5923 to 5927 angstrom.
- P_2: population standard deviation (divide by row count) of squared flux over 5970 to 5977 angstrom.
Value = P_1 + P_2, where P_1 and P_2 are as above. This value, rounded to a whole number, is 73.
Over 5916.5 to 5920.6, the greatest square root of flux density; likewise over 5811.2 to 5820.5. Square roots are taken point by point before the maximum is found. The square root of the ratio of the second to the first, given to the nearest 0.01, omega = 1.00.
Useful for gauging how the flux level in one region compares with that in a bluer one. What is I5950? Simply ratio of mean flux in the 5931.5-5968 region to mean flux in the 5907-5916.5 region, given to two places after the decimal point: 1.01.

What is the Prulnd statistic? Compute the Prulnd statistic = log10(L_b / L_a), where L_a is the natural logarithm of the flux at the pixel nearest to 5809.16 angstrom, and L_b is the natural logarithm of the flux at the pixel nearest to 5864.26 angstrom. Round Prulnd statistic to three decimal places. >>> 0.018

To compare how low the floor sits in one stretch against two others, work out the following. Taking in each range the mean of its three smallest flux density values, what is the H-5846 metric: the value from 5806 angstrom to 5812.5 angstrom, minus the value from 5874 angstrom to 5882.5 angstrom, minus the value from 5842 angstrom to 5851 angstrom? -13.0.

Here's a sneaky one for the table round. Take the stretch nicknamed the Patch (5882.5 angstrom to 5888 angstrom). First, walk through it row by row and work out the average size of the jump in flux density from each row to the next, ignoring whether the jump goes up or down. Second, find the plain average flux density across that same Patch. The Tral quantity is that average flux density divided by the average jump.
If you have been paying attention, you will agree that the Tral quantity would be 16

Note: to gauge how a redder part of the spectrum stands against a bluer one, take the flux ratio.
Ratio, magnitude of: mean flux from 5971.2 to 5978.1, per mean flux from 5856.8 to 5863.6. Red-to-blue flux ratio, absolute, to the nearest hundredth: 1.13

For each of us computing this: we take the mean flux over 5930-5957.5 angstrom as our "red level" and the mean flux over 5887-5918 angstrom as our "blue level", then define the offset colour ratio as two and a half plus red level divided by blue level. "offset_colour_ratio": 3.67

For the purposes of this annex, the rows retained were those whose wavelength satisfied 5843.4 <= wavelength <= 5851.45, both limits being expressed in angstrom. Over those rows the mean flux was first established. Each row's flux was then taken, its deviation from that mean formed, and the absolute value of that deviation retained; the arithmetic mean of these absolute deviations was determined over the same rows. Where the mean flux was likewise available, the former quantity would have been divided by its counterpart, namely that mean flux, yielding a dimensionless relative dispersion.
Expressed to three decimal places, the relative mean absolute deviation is 0.015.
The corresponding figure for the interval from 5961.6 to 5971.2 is 0.019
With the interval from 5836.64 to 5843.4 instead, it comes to 0.054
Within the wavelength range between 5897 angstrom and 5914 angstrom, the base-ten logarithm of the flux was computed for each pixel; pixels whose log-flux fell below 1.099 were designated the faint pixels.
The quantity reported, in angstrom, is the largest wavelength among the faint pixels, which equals 5910.35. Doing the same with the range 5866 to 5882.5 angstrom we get 5881.84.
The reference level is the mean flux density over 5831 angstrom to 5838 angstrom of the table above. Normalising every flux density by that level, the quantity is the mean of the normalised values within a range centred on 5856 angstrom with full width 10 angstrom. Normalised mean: 0.93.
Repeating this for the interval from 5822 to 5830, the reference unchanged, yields 0.96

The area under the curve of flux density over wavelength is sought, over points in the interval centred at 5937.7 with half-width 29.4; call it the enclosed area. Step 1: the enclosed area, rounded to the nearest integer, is 760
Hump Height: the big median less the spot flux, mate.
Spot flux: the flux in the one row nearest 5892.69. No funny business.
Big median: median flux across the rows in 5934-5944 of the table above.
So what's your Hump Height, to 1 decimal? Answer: 3.2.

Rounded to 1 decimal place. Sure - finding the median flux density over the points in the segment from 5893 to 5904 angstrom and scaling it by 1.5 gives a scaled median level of 16.7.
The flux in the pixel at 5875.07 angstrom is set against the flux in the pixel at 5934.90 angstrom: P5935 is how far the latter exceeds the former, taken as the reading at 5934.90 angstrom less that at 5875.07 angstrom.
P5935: -4.7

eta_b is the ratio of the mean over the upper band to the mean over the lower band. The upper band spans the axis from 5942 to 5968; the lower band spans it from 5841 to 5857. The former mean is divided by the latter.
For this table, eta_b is 1.03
